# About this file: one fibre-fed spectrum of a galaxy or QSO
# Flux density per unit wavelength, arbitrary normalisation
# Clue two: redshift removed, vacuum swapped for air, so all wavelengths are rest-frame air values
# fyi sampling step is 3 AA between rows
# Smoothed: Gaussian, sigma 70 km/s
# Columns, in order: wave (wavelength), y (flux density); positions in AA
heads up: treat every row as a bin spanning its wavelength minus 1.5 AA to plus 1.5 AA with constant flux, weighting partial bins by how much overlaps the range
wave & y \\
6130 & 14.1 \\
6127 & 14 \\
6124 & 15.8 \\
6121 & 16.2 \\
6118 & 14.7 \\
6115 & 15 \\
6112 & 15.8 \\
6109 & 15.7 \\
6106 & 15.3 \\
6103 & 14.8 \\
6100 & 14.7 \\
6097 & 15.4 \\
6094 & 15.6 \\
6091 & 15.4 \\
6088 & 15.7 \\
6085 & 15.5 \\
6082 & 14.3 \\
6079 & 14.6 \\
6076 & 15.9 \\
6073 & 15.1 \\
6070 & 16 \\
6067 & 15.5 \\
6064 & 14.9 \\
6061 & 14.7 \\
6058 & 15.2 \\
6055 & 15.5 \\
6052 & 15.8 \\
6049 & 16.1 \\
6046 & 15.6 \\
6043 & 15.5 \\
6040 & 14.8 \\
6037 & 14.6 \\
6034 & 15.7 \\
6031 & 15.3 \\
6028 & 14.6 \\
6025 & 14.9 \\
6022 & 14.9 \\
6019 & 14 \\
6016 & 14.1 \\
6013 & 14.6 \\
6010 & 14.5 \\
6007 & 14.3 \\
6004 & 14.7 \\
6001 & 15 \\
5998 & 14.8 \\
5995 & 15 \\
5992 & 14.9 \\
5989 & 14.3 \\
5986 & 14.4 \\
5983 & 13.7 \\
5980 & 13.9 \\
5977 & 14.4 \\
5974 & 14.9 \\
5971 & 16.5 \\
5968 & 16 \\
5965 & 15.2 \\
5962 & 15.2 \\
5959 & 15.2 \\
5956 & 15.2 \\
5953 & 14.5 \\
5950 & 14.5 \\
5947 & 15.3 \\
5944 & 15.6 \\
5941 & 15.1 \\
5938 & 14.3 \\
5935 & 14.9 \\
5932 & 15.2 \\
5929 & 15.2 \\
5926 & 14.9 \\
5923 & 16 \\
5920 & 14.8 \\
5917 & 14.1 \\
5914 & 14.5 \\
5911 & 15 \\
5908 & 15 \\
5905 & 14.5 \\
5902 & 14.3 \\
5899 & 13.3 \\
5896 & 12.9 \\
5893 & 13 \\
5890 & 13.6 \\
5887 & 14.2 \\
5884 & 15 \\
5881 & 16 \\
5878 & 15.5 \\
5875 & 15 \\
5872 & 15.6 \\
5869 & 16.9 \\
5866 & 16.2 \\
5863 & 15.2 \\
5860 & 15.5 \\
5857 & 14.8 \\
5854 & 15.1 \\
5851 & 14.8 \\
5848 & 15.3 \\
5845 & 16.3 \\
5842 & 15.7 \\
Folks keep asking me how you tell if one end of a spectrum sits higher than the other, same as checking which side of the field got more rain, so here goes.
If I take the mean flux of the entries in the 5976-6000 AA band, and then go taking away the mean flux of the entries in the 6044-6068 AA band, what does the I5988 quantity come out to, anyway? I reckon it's -1.0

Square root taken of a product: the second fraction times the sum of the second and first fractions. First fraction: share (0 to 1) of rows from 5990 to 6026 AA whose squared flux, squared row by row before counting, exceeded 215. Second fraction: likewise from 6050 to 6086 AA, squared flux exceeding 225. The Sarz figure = 0.913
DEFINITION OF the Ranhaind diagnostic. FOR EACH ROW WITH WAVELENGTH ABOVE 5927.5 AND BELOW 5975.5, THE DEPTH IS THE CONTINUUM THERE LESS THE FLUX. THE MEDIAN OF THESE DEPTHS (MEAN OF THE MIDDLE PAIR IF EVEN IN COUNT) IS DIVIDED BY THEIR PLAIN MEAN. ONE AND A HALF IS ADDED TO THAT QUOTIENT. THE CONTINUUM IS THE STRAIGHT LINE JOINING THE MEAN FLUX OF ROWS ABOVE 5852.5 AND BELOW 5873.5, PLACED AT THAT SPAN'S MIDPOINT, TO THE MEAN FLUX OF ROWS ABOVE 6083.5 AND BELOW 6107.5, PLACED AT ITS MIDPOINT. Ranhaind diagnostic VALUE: 2.5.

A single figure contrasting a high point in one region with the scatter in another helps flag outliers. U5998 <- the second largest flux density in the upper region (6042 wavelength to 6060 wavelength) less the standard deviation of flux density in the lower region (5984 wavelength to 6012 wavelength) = 15.5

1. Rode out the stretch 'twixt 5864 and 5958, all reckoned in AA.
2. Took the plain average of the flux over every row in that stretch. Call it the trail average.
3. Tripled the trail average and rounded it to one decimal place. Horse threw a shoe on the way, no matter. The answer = 44.5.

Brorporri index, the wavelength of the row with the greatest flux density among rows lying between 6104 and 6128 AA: 6121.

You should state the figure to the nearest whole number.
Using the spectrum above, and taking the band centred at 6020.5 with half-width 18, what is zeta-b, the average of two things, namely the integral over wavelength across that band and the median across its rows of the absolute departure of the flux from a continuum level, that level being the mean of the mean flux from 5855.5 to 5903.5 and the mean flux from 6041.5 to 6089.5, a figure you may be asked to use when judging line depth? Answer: 10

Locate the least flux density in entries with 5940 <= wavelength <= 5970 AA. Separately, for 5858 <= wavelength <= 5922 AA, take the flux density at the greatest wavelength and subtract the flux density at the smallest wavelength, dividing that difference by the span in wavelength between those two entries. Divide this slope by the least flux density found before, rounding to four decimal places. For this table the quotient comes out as -0.0008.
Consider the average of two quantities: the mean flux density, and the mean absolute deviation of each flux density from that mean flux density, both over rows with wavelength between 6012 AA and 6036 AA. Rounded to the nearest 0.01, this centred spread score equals 7.60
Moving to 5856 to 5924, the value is 7.80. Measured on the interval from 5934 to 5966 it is 7.66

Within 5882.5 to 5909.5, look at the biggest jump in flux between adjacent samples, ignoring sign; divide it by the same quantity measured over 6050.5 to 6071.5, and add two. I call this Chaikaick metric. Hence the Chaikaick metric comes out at 3.7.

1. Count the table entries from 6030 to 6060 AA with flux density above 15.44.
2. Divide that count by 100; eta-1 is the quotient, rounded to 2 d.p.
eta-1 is 0.06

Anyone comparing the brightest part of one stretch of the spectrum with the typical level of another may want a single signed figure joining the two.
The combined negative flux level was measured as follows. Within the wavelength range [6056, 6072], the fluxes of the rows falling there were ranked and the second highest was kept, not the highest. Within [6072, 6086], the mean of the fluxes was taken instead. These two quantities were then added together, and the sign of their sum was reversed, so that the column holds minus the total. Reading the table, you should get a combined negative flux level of -30.6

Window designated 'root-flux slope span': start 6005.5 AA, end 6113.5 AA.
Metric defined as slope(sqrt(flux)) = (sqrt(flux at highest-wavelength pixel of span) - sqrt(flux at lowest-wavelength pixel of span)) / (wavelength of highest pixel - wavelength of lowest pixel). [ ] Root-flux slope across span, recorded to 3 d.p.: 0.002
